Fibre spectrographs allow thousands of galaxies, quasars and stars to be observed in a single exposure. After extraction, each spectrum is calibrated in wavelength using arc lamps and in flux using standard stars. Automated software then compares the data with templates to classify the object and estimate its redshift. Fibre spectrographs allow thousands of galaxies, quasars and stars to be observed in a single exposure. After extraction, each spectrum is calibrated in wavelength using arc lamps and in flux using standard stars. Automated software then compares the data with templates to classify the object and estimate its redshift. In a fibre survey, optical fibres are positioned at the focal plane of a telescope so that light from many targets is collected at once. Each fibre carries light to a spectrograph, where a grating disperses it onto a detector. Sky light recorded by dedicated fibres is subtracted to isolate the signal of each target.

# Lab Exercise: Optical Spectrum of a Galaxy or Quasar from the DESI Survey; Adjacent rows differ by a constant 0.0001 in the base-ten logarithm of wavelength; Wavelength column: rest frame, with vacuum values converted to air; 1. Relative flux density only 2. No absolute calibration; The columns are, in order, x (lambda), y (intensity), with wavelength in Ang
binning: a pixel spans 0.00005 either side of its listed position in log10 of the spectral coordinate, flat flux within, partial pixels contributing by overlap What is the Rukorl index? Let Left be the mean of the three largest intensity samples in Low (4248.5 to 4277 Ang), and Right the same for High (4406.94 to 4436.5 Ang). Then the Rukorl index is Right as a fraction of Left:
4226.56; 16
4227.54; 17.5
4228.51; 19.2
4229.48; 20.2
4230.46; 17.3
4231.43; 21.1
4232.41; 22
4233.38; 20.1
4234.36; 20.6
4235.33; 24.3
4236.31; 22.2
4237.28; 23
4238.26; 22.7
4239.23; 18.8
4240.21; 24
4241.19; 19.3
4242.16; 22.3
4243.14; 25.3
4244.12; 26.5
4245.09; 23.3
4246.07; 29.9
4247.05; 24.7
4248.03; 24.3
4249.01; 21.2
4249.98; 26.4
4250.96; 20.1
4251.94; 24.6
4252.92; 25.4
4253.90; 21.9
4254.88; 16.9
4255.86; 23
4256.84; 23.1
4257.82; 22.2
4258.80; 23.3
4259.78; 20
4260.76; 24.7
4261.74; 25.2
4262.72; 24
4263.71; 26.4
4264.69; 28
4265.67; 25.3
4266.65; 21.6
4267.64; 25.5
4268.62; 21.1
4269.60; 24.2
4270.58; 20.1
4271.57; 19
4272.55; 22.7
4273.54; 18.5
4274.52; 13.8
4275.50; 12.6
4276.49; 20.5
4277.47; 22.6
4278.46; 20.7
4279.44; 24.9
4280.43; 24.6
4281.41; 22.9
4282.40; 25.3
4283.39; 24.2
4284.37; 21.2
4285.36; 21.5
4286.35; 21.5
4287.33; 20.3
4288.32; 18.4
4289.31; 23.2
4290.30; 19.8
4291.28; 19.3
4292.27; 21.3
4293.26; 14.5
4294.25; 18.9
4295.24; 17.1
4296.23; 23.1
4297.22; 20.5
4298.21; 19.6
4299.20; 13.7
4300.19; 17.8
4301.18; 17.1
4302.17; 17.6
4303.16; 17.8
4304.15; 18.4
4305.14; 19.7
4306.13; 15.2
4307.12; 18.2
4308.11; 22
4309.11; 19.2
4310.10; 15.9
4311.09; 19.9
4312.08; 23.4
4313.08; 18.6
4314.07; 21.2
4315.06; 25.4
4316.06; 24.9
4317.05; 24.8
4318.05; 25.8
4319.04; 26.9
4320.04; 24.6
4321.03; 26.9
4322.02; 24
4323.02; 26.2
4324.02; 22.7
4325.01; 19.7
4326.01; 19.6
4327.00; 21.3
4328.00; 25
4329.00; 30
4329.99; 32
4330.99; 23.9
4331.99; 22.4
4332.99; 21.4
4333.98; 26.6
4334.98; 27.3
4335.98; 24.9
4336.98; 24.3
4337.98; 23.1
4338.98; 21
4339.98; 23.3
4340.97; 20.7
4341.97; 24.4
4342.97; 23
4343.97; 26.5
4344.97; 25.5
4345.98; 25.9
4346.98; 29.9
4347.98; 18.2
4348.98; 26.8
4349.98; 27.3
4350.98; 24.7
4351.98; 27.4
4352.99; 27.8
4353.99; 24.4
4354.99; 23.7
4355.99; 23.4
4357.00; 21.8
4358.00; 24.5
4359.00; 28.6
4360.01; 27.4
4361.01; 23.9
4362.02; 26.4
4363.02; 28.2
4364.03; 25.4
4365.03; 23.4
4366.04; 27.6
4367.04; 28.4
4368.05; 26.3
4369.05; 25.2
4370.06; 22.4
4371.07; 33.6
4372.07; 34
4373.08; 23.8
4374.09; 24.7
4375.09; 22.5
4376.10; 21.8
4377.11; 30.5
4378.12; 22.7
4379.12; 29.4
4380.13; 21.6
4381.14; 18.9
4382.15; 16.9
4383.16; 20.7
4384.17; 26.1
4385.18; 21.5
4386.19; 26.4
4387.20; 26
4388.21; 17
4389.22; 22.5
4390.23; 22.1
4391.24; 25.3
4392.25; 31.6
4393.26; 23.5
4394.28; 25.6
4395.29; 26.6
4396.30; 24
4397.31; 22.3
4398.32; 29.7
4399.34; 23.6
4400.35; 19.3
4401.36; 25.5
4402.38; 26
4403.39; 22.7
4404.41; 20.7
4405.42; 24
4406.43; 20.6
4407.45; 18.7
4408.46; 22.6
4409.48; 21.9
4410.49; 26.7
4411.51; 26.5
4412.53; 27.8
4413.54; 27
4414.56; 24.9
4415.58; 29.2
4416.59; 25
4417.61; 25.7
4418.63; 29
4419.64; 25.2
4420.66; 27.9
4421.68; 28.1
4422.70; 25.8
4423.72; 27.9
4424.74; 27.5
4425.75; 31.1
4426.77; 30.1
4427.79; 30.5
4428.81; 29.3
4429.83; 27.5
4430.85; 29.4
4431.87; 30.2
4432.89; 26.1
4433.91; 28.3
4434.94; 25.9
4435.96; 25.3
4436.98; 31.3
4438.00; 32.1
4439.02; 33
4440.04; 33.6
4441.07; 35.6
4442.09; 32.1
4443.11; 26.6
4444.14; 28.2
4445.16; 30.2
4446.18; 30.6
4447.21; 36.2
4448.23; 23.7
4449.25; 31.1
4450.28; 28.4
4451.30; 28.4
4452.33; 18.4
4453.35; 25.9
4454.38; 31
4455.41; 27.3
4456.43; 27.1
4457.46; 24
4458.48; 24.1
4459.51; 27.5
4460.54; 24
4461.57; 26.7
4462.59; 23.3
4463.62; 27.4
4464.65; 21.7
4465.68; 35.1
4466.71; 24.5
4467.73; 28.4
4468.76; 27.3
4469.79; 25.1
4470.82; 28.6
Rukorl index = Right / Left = 1.14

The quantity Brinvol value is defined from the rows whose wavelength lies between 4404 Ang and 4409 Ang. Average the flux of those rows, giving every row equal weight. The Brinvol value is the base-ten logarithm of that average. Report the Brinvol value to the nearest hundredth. 1.33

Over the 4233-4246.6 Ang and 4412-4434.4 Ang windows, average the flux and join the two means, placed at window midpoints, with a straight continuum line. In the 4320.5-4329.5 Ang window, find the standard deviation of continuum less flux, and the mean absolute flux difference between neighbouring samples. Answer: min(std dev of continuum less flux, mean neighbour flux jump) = 2.76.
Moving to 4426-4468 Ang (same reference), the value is 3.68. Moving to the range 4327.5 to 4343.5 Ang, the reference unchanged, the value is 2.65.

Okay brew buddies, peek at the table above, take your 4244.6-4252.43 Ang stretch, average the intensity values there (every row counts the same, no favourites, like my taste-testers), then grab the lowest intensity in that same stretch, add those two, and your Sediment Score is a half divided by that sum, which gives 0.0113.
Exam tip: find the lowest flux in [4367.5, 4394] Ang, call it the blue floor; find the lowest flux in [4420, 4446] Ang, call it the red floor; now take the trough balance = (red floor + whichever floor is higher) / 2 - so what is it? 25.3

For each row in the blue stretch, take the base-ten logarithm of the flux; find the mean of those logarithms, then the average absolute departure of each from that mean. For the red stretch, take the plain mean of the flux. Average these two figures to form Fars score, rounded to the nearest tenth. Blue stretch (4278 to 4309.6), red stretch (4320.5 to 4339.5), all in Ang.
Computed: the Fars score 12.2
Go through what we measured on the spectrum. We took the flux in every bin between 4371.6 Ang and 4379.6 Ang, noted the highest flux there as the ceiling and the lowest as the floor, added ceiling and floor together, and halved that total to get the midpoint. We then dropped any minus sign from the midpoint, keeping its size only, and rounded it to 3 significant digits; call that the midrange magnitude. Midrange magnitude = 27.9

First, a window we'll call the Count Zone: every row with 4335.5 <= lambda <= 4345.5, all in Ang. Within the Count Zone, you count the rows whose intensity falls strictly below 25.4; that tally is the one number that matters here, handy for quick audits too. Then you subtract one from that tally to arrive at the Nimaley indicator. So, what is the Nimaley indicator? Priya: 7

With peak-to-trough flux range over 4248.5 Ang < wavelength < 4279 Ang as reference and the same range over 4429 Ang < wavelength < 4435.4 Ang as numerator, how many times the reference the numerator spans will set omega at 0.28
